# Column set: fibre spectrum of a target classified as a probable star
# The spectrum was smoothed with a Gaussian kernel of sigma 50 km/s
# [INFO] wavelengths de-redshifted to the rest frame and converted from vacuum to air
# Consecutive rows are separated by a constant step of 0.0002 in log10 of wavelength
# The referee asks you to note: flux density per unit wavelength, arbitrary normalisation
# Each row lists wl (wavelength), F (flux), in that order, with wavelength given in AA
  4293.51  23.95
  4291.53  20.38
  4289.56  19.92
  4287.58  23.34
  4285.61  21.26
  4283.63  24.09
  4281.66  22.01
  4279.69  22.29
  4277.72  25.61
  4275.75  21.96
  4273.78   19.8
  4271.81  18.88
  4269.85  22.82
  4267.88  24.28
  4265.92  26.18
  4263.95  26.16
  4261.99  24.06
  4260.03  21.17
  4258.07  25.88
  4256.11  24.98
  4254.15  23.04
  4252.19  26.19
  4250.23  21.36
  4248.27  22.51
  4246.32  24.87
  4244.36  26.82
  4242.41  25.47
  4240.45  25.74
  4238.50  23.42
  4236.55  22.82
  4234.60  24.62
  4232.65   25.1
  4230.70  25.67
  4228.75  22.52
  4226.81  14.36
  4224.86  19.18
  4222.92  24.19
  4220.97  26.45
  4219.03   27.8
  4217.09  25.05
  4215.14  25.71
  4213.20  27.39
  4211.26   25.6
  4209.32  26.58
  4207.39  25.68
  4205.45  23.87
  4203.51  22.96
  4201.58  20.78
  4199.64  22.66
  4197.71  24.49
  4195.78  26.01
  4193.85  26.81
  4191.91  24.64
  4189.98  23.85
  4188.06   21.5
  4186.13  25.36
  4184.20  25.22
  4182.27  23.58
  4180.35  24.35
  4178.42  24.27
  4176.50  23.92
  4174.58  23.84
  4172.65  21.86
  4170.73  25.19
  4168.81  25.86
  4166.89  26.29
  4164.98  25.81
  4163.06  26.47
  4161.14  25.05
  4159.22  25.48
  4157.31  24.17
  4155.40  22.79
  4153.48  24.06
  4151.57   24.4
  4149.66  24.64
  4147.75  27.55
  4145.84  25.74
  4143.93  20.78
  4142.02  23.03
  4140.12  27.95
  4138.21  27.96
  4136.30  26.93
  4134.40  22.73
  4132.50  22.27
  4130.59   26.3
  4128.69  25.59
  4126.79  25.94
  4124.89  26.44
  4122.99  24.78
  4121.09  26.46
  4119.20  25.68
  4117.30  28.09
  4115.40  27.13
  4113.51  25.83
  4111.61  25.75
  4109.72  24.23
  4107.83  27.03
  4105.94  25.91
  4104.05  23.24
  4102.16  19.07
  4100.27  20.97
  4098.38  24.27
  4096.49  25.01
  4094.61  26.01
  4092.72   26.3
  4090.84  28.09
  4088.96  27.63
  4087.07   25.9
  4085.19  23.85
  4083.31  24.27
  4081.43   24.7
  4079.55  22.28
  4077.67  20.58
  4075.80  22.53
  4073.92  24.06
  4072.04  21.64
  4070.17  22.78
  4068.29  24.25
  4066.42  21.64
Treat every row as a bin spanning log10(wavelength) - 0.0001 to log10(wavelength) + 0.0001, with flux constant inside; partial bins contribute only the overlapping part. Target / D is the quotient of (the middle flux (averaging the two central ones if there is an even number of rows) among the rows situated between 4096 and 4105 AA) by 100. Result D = 0.232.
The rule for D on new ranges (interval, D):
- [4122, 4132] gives 0.259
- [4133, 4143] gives 0.269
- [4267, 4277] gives 0.220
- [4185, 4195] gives 0.246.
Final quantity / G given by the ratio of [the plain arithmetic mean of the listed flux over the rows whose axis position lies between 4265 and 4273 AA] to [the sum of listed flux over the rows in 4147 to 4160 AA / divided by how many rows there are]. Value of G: 0.93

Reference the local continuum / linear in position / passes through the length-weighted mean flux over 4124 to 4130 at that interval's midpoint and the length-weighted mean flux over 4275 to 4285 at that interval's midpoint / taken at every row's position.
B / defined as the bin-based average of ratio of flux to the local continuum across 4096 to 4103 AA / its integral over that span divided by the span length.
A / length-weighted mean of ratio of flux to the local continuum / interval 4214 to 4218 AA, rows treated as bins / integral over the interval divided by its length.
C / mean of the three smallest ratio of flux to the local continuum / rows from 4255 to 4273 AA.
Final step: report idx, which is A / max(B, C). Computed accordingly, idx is 1.17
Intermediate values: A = 1.04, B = 0.84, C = 0.90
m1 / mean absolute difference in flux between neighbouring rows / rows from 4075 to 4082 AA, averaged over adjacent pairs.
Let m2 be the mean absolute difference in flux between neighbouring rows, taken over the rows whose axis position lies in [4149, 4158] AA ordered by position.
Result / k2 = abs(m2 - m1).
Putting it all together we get 1.2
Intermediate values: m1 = 2.0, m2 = 0.8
